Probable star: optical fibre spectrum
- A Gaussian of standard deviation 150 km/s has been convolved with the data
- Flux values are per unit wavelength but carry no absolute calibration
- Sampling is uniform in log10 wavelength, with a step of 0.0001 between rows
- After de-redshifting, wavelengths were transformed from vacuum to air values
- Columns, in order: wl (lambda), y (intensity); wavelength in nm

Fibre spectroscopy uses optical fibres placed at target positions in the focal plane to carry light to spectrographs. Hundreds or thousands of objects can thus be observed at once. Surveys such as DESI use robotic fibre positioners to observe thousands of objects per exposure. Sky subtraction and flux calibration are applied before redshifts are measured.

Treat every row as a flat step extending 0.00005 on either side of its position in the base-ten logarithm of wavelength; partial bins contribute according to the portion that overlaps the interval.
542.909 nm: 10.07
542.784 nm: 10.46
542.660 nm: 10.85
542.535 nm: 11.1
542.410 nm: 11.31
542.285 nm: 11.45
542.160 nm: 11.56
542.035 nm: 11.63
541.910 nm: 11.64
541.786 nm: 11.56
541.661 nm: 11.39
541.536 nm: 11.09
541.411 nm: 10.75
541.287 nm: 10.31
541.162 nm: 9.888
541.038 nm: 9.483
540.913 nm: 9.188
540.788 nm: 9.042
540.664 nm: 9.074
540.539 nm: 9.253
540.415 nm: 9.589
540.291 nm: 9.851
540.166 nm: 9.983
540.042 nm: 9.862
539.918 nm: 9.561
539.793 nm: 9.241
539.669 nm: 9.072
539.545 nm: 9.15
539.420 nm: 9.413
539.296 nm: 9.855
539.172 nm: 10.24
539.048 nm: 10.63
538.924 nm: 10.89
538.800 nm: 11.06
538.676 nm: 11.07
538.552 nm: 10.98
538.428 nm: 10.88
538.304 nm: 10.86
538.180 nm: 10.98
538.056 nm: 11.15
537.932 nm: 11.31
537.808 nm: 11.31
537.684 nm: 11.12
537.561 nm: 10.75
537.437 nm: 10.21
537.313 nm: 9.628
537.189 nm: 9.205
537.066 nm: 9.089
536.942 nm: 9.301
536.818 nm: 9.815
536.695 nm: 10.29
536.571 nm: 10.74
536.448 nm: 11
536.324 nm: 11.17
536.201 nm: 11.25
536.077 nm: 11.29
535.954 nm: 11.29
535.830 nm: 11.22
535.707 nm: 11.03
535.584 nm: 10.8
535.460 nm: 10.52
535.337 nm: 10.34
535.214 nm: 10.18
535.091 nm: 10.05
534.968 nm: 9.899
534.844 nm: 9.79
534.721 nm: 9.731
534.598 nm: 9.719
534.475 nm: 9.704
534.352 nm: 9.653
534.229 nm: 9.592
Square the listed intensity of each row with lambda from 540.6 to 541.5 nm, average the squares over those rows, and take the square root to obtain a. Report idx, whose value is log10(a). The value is 0.99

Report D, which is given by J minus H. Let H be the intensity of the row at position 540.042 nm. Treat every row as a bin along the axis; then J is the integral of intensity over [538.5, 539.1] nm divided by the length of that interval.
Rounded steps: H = 9.862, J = 10.9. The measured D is 1.1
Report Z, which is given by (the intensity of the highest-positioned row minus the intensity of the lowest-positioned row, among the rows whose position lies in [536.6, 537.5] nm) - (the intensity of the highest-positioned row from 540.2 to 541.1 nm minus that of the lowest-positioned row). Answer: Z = 0.3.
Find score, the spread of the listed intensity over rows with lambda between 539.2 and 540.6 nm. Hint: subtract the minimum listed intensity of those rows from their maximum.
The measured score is 0.9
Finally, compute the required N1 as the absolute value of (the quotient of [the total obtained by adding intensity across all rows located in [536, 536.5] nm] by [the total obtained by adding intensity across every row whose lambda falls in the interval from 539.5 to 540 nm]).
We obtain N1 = 1.21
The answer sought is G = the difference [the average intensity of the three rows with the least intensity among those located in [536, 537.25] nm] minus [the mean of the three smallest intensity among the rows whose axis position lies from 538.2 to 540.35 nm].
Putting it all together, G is 0.0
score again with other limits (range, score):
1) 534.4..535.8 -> 1.3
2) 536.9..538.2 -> 2.2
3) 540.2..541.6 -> 2.0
